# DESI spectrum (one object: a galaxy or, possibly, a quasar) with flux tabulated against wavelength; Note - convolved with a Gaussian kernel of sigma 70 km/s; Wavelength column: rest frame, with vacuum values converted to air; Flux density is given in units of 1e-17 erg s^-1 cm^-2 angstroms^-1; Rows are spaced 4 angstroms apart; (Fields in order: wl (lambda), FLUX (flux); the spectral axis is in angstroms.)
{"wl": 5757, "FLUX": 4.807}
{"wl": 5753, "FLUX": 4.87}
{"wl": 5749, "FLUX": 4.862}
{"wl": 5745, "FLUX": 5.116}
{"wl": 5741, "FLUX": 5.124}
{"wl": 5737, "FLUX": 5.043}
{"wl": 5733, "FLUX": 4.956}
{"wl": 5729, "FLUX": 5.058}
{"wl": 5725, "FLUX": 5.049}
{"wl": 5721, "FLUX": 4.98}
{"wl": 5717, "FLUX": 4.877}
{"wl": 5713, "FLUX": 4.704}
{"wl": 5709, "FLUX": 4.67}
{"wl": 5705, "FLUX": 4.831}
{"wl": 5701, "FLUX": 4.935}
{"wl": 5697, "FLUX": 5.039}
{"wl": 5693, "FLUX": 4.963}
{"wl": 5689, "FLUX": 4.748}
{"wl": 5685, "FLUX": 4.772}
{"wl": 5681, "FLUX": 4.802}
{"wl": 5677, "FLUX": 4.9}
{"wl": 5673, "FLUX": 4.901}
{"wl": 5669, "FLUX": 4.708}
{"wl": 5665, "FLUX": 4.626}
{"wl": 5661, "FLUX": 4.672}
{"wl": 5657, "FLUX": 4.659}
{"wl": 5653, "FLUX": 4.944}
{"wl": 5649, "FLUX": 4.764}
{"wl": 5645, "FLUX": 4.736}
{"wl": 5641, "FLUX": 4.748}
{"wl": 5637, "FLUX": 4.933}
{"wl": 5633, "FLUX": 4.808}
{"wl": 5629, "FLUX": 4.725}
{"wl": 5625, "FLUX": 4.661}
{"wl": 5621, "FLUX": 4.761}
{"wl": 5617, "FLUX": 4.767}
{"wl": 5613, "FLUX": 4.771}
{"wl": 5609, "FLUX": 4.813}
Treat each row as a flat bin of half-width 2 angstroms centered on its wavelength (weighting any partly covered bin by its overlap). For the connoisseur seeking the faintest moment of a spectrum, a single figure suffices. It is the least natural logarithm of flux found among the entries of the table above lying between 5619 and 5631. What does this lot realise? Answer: 1.54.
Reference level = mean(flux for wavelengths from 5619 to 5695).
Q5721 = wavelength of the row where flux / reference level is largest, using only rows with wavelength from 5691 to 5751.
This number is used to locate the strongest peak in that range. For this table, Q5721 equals 5741 angstroms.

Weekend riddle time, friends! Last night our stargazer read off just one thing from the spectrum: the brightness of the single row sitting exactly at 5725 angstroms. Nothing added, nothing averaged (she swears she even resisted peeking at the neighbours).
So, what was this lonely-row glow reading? 5.049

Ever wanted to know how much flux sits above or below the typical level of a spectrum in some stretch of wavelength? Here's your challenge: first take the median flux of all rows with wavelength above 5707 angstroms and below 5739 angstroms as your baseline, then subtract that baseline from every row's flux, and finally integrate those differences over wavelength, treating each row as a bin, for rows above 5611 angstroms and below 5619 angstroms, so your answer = -2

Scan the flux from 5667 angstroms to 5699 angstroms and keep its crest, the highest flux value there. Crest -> 5.039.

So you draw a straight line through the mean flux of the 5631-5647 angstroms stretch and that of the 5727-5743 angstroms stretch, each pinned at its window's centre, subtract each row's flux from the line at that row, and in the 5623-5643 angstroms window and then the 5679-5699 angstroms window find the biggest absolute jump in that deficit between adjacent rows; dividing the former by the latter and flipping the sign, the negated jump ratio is -1.0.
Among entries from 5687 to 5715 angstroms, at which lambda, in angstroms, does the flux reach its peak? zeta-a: 5697 angstroms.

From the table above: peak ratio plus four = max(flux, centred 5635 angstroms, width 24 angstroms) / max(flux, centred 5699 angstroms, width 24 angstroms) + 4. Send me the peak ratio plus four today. 4.98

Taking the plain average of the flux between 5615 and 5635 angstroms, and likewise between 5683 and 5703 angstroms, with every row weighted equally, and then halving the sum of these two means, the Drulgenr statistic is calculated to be 4.82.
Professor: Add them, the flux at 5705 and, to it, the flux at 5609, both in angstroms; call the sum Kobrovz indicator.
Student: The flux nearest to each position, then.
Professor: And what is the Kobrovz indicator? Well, 9.64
